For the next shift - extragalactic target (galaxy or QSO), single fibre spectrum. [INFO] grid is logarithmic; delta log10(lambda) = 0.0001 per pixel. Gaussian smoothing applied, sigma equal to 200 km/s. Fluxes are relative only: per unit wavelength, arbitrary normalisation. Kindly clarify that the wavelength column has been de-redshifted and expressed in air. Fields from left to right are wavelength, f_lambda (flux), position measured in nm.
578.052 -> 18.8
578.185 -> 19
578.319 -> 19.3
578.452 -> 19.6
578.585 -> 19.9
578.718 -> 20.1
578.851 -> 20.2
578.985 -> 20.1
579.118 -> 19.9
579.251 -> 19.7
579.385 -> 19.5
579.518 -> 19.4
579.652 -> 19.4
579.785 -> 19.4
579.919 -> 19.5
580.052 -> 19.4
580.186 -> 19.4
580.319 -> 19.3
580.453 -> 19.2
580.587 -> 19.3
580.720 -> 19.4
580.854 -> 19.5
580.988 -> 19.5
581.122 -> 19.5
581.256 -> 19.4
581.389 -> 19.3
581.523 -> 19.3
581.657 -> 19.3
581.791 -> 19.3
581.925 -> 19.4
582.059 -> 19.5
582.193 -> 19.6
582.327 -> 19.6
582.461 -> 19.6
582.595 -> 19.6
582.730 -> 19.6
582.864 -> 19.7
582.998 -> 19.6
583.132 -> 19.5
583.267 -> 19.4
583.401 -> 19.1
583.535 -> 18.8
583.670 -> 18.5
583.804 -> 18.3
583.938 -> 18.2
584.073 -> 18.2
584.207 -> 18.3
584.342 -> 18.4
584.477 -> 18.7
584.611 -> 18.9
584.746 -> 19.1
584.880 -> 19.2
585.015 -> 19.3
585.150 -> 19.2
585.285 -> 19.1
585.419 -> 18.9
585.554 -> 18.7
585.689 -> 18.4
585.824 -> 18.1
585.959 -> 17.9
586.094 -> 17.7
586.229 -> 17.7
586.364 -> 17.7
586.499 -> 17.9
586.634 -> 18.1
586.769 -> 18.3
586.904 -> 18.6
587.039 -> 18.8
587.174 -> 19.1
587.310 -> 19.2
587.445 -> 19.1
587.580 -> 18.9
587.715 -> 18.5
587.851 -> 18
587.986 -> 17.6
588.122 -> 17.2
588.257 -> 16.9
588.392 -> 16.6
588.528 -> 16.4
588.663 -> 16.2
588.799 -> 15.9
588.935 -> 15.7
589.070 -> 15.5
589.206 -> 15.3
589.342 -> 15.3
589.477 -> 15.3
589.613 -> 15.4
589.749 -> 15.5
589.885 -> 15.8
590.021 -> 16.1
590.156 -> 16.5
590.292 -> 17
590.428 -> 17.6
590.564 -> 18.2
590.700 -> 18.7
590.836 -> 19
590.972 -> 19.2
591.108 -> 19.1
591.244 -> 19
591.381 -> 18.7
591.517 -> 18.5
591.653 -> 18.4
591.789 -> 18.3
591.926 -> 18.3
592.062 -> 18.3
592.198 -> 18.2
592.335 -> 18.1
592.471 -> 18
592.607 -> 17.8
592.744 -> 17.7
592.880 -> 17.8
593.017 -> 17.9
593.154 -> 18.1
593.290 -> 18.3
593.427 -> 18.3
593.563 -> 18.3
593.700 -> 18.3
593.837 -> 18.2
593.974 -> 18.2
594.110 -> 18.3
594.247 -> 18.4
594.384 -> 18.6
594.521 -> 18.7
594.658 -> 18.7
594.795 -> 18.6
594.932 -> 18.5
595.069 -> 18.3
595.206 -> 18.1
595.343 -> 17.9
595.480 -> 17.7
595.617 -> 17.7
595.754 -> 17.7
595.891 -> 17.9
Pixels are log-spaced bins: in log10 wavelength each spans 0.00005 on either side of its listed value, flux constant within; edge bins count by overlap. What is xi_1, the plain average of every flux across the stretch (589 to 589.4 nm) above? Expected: 15.4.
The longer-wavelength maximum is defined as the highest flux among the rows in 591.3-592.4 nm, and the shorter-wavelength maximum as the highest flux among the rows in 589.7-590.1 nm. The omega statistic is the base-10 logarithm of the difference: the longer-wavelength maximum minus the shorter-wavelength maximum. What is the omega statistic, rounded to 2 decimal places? 0.41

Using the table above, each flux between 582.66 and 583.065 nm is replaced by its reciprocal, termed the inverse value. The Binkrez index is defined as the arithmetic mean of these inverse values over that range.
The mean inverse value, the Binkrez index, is 0.0509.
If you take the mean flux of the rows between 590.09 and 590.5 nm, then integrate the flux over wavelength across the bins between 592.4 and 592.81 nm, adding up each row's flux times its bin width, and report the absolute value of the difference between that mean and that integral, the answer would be 9.7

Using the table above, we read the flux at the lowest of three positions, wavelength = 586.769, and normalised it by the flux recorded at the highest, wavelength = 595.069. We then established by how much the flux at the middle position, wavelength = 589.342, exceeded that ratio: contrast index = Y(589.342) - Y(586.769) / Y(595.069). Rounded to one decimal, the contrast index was 14.3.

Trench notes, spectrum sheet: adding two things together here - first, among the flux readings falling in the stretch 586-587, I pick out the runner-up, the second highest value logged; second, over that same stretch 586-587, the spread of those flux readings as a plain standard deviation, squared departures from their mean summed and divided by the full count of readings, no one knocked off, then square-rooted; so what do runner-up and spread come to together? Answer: 18.6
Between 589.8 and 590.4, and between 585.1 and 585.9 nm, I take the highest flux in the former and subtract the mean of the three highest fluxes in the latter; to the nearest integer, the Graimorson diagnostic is -2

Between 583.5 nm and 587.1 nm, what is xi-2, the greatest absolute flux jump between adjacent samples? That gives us 0.30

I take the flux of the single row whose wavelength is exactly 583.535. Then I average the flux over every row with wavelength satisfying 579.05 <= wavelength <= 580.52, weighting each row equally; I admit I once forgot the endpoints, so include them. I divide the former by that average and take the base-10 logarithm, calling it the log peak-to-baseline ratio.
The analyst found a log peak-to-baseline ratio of -0.0151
